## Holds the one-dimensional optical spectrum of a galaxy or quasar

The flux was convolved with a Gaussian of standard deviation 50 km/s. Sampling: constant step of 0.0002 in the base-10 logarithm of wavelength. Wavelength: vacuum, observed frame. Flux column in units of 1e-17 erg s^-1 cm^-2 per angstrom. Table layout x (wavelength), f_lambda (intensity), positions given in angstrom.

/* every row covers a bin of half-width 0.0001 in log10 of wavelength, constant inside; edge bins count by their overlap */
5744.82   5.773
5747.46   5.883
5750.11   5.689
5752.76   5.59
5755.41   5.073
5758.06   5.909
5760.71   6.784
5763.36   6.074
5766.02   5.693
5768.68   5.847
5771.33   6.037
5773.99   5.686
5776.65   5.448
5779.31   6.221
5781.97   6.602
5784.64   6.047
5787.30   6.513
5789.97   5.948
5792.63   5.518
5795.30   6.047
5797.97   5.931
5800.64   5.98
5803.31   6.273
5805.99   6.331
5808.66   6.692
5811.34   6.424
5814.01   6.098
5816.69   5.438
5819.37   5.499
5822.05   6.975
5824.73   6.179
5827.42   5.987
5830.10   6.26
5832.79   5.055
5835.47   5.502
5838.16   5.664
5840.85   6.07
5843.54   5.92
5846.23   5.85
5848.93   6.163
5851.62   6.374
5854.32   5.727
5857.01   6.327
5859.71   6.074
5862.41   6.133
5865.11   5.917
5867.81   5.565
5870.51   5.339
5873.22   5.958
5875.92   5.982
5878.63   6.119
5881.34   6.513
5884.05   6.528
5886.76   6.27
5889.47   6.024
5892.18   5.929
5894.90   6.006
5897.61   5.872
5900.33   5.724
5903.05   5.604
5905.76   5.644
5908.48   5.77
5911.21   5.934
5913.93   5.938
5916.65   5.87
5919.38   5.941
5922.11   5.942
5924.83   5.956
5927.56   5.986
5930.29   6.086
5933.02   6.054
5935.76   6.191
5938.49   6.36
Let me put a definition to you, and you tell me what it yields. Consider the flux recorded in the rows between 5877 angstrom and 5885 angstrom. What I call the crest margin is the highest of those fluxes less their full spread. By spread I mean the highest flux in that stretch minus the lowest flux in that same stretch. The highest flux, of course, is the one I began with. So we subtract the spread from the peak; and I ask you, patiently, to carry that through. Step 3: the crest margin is 6.12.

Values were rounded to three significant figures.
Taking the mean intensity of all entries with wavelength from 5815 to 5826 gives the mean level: 6.02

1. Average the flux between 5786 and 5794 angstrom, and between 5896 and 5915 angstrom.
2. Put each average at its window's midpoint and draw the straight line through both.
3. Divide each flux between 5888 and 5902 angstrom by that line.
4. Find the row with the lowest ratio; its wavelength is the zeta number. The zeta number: 5900.33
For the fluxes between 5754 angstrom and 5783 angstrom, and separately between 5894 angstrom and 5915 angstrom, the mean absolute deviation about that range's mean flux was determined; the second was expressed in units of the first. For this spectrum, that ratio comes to 0.35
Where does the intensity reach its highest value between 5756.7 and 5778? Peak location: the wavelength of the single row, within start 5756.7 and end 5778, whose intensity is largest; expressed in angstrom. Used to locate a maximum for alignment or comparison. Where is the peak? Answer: 5760.71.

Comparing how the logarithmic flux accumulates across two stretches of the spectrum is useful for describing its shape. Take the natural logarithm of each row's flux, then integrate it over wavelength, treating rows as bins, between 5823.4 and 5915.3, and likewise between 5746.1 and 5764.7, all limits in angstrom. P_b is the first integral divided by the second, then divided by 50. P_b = 0.100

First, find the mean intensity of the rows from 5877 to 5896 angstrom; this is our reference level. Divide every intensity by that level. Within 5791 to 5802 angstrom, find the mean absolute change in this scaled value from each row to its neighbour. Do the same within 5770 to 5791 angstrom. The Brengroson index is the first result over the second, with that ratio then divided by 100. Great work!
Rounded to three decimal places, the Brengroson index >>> 0.005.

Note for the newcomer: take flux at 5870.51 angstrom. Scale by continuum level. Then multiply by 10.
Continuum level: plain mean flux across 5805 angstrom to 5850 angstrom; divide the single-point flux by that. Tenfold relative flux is 8.9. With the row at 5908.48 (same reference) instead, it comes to 9.6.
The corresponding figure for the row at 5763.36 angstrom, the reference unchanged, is 10.1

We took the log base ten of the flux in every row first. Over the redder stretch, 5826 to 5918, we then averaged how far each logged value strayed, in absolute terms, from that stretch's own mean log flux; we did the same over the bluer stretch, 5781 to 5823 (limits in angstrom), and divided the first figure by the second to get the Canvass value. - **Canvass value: 0.69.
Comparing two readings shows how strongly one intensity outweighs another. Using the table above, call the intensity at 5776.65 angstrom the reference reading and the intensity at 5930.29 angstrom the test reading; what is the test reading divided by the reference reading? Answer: 1.117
